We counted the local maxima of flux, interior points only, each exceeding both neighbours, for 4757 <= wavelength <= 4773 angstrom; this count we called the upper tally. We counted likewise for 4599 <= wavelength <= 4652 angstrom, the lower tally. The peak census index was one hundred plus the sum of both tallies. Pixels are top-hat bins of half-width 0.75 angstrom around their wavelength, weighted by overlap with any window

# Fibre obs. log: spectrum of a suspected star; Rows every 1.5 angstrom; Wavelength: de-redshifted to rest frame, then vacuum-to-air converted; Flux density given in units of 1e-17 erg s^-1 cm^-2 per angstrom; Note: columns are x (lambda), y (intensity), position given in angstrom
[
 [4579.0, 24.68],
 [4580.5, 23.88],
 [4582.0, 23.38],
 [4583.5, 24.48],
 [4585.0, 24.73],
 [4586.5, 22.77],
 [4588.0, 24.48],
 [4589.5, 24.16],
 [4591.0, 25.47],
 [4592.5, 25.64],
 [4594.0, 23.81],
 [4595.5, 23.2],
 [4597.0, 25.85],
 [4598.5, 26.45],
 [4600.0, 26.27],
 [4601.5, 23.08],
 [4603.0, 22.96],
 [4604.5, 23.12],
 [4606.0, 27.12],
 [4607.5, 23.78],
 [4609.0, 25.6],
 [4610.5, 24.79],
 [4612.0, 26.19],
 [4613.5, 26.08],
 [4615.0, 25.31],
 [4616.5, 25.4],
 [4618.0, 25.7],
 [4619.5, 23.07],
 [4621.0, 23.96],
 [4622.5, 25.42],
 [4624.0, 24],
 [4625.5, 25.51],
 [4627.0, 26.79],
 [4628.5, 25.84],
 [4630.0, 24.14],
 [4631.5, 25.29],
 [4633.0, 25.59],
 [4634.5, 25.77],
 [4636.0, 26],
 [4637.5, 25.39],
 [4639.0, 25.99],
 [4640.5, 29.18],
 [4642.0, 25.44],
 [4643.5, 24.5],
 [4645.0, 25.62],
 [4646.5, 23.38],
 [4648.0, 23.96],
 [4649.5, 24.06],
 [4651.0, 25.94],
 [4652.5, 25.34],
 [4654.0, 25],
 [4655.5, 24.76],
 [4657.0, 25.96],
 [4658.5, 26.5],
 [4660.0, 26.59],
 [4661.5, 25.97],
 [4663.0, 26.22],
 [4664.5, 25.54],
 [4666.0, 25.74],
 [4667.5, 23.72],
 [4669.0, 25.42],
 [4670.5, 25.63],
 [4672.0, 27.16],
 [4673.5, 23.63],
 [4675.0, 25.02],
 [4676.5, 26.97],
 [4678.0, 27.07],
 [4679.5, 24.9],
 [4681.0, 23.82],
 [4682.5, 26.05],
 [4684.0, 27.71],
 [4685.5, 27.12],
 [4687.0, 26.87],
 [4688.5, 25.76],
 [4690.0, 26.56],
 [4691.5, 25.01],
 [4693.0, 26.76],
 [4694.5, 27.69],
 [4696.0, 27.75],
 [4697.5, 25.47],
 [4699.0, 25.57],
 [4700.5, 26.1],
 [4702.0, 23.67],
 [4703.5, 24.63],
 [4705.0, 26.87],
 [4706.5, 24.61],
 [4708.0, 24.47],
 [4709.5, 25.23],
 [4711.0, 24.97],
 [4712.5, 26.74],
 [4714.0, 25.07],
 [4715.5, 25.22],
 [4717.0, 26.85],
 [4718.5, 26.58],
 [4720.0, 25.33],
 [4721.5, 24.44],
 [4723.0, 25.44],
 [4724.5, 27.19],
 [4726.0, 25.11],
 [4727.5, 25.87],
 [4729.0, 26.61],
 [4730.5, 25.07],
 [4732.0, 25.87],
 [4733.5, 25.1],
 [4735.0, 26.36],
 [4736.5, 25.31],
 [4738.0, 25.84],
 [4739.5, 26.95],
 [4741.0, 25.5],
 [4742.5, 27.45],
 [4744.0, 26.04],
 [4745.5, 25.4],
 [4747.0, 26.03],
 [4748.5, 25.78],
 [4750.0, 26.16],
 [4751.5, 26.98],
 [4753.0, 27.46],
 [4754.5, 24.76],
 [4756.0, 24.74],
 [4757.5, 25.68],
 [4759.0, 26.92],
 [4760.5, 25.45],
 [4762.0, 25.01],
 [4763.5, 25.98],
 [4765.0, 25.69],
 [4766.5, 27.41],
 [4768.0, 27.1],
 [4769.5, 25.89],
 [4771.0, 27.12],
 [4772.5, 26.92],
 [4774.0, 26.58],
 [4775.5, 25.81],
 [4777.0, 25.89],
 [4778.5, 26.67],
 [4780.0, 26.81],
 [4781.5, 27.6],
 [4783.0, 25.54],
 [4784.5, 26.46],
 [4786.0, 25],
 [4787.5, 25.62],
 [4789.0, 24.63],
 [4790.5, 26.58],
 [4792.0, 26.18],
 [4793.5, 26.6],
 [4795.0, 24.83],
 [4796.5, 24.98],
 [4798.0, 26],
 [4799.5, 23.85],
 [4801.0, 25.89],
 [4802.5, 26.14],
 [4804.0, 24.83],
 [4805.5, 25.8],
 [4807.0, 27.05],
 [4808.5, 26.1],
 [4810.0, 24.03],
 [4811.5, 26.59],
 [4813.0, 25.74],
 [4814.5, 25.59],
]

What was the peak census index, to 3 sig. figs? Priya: 113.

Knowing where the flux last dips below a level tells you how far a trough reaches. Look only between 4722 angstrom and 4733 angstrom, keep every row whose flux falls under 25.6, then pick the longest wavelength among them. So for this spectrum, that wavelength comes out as 4730.5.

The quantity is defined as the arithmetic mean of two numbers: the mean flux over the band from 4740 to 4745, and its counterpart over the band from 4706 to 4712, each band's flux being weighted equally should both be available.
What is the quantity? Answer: 25.6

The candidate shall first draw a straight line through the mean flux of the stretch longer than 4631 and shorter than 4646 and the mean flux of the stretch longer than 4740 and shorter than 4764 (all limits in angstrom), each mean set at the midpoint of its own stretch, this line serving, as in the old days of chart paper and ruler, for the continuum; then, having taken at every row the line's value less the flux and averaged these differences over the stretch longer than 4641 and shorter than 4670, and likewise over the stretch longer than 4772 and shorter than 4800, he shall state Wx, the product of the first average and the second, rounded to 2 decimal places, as 0.04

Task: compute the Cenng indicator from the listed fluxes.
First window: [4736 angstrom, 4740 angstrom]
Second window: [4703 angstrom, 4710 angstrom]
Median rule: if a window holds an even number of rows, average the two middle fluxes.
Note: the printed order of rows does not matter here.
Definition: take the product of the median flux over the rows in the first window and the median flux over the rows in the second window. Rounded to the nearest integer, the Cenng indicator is 636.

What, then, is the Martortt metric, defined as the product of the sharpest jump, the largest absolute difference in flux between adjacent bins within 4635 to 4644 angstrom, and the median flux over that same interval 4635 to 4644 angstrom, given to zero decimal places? 96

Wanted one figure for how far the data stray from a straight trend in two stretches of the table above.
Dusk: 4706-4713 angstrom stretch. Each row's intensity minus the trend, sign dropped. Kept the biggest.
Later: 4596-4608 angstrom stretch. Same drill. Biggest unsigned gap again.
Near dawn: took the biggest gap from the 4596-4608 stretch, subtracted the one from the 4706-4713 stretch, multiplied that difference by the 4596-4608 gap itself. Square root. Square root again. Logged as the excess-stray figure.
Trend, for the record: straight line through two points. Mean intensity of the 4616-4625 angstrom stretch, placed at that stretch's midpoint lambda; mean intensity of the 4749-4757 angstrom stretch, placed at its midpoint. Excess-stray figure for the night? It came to 1.42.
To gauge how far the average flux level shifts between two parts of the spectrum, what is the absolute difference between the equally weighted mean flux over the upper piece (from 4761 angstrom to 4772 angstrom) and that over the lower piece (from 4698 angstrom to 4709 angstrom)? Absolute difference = 1.2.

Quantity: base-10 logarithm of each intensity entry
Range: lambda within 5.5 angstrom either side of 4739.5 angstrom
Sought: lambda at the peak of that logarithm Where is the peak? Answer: 4742.5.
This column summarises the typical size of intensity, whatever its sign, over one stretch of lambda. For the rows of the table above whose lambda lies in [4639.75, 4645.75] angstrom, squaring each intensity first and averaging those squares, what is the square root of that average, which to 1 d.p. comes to 26.2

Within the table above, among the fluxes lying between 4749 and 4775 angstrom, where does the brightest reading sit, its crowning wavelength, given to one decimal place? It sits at 4753.0 angstrom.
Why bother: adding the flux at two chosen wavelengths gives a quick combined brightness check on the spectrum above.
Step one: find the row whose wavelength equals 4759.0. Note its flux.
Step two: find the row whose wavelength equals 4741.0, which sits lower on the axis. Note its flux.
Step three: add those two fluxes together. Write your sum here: 52.4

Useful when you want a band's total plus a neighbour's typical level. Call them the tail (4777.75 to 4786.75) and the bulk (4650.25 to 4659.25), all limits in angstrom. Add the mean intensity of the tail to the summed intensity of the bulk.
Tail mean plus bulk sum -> 180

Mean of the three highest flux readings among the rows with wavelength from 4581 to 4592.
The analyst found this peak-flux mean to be 24.9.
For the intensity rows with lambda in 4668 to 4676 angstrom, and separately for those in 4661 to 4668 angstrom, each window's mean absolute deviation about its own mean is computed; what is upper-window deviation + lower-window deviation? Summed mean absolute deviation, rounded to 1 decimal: 1.5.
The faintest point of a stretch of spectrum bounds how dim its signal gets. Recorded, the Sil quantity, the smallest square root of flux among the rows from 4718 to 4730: 4.94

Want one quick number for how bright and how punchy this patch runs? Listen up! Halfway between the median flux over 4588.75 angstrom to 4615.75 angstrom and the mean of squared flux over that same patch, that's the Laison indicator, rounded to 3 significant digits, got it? 324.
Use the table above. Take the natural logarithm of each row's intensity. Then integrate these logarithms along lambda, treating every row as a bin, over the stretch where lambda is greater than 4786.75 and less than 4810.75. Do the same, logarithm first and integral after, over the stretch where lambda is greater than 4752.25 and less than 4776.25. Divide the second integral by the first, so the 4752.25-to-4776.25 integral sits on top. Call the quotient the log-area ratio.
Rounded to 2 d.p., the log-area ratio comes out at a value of 1.01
